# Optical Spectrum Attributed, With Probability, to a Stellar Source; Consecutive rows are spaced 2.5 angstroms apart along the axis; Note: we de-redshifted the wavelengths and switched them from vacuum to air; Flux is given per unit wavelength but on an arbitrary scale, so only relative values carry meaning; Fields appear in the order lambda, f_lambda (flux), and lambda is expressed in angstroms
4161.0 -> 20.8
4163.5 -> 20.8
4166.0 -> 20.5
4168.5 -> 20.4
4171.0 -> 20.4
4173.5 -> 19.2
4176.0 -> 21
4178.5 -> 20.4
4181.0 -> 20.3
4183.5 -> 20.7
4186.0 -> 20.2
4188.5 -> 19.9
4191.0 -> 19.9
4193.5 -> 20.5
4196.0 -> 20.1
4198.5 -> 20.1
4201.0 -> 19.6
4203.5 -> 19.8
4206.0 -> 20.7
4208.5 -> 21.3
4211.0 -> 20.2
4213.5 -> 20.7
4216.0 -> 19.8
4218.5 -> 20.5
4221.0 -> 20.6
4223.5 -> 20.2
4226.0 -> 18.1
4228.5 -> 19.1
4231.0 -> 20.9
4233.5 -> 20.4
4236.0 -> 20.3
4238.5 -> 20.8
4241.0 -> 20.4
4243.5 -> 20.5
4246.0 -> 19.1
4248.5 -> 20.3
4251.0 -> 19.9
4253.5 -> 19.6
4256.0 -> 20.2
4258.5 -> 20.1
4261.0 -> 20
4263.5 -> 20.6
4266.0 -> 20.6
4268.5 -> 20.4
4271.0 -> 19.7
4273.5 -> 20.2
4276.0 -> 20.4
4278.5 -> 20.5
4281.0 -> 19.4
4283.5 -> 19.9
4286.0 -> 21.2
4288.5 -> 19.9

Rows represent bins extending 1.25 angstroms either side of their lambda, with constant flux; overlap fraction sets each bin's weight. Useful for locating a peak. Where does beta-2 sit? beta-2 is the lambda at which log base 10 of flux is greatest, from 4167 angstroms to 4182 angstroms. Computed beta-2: 4176.0 angstroms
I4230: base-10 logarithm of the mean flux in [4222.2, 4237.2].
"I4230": 1.297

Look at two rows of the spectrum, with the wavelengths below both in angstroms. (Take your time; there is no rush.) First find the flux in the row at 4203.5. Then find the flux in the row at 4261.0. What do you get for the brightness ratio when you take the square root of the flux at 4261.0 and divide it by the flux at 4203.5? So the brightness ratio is 0.226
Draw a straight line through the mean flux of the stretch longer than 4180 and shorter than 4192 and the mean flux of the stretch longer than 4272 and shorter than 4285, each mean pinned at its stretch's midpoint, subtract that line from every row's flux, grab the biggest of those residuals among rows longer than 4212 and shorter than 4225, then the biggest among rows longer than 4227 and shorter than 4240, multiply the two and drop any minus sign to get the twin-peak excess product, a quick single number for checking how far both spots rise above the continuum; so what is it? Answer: 0.4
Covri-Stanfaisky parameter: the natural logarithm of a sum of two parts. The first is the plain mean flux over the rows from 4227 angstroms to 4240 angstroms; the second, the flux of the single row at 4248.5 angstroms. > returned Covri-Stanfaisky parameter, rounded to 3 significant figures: 3.70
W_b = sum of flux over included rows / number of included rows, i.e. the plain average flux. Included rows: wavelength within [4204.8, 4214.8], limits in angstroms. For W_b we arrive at 20.7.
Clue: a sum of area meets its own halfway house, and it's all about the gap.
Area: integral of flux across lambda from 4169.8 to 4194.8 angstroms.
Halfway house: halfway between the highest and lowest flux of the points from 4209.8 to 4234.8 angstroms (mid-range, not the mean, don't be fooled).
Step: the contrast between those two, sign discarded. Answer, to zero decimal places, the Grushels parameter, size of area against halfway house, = 487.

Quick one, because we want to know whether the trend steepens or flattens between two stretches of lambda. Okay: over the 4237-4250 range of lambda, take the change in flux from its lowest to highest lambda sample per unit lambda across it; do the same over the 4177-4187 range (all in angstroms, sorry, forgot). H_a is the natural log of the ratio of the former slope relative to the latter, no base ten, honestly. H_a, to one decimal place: 0.6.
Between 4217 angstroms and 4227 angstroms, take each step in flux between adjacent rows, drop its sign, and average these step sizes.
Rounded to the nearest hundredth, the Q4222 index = 0.87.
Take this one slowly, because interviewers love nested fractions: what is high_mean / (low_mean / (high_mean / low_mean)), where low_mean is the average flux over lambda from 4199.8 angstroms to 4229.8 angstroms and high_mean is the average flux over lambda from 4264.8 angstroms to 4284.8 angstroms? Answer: 1.01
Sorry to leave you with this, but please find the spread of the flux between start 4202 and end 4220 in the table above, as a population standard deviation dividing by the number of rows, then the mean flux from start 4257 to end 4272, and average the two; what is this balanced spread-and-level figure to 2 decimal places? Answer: 10.37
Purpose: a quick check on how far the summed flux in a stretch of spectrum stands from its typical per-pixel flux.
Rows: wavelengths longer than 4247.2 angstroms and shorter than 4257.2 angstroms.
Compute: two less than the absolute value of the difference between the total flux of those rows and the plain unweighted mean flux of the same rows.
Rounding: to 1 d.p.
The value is 58.0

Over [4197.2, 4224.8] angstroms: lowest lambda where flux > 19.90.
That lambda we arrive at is 4198.5 angstroms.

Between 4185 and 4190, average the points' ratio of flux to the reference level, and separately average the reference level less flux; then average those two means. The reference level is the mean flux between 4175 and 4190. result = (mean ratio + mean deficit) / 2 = 0.67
